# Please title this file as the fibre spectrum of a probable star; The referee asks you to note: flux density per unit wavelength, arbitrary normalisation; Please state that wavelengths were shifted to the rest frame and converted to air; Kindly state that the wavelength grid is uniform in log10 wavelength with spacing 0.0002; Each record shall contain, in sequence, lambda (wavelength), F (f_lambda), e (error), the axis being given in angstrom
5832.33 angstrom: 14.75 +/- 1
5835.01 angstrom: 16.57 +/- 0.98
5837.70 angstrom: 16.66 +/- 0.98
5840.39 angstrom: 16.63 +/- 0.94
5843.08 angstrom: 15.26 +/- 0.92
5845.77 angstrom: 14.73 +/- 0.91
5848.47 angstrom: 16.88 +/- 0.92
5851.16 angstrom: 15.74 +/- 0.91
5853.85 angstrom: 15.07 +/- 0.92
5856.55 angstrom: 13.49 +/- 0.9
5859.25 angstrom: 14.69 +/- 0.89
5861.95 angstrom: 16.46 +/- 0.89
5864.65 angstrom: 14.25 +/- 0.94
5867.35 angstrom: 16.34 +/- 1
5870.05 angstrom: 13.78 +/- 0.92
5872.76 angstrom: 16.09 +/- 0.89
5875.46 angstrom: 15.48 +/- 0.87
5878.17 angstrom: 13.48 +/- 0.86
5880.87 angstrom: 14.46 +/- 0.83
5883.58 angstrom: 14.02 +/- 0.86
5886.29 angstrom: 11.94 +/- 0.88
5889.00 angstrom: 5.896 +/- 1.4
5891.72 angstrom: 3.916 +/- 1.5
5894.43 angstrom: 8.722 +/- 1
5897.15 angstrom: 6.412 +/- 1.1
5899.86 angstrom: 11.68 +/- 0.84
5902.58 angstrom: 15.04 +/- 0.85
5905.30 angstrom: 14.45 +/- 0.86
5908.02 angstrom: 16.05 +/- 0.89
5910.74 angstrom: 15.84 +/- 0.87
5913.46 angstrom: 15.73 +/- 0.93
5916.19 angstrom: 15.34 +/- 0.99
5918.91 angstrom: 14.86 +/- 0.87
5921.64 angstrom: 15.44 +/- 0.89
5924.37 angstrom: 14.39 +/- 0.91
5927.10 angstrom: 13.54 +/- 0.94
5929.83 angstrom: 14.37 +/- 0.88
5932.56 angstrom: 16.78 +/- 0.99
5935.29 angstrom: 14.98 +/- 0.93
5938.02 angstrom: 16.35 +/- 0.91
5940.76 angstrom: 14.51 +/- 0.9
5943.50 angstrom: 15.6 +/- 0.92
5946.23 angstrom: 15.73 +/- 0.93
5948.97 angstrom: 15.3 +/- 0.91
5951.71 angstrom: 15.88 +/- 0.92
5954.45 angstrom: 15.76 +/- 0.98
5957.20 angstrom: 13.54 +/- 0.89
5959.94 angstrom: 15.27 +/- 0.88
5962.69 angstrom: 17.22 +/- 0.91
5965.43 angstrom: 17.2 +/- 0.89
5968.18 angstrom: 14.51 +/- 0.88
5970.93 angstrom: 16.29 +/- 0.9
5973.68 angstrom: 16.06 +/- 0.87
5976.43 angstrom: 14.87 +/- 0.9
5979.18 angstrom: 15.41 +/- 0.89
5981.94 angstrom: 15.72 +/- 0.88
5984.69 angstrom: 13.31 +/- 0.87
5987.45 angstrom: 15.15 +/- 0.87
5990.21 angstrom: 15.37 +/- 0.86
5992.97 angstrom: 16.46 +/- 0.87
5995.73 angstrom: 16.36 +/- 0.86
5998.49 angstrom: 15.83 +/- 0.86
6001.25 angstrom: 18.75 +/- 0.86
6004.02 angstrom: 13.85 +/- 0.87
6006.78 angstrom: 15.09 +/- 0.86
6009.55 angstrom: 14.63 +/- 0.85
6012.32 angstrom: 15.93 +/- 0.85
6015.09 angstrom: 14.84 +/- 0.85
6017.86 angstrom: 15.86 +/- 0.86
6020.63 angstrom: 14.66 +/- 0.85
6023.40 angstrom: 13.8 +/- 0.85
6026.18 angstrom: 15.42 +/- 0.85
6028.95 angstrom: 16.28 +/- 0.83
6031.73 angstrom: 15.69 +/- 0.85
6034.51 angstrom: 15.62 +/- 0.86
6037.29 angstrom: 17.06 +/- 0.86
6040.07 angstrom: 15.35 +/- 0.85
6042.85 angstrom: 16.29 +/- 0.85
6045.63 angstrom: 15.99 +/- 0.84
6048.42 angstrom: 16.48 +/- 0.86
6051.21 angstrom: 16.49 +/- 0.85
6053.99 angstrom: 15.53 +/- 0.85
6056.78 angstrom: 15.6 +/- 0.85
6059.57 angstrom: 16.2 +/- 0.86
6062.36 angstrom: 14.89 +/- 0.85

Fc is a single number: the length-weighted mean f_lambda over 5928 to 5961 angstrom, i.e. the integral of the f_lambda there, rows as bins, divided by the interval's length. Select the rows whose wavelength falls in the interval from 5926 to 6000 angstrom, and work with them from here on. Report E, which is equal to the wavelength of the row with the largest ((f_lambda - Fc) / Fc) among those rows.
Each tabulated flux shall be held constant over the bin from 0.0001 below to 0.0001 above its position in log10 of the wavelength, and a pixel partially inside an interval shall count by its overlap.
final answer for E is 5962.69 angstrom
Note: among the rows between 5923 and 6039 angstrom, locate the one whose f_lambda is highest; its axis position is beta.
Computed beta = 6001.25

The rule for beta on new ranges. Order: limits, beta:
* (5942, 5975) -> 5962.69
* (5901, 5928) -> 5908.02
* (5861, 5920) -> 5861.95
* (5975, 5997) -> 5992.97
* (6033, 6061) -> 6037.29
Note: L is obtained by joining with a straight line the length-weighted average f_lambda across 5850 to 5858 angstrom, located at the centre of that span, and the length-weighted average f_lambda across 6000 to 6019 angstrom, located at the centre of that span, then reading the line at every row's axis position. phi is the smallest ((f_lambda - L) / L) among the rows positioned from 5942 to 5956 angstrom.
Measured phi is 0.00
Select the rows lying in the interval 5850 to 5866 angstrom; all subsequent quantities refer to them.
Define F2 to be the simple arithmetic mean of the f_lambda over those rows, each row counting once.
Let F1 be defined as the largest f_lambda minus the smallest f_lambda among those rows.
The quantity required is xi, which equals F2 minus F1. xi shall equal 12.0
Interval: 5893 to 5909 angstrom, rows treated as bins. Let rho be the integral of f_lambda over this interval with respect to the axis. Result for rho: 191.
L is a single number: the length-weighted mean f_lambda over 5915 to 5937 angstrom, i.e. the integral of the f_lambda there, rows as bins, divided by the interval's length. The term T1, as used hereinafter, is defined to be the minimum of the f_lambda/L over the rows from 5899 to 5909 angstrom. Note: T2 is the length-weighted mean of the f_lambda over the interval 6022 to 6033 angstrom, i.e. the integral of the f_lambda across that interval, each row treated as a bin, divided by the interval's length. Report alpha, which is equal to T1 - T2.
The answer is -14.5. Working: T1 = 0.78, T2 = 15.3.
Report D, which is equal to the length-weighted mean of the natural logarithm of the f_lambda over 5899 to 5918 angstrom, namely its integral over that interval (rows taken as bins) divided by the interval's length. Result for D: 2.70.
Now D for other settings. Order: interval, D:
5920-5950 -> 2.72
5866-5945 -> 2.57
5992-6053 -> 2.76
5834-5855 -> 2.77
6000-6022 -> 2.73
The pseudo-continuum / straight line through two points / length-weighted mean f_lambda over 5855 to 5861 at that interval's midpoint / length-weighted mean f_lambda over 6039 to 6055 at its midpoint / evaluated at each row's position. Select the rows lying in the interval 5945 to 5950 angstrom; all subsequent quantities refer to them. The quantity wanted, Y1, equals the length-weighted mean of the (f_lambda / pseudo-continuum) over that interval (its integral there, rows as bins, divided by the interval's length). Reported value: 1.03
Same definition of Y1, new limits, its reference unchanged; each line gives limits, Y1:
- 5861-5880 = 1.05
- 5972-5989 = 0.98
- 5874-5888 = 0.95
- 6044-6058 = 1.00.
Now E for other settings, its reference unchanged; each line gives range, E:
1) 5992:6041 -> 6001.25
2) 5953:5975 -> 5962.69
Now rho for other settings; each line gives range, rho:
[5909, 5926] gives 259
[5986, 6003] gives 276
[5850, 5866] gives 239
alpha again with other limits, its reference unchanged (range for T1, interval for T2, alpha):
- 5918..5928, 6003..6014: -14.0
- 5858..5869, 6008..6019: -14.3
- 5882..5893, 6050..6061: -15.7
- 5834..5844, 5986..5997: -14.8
